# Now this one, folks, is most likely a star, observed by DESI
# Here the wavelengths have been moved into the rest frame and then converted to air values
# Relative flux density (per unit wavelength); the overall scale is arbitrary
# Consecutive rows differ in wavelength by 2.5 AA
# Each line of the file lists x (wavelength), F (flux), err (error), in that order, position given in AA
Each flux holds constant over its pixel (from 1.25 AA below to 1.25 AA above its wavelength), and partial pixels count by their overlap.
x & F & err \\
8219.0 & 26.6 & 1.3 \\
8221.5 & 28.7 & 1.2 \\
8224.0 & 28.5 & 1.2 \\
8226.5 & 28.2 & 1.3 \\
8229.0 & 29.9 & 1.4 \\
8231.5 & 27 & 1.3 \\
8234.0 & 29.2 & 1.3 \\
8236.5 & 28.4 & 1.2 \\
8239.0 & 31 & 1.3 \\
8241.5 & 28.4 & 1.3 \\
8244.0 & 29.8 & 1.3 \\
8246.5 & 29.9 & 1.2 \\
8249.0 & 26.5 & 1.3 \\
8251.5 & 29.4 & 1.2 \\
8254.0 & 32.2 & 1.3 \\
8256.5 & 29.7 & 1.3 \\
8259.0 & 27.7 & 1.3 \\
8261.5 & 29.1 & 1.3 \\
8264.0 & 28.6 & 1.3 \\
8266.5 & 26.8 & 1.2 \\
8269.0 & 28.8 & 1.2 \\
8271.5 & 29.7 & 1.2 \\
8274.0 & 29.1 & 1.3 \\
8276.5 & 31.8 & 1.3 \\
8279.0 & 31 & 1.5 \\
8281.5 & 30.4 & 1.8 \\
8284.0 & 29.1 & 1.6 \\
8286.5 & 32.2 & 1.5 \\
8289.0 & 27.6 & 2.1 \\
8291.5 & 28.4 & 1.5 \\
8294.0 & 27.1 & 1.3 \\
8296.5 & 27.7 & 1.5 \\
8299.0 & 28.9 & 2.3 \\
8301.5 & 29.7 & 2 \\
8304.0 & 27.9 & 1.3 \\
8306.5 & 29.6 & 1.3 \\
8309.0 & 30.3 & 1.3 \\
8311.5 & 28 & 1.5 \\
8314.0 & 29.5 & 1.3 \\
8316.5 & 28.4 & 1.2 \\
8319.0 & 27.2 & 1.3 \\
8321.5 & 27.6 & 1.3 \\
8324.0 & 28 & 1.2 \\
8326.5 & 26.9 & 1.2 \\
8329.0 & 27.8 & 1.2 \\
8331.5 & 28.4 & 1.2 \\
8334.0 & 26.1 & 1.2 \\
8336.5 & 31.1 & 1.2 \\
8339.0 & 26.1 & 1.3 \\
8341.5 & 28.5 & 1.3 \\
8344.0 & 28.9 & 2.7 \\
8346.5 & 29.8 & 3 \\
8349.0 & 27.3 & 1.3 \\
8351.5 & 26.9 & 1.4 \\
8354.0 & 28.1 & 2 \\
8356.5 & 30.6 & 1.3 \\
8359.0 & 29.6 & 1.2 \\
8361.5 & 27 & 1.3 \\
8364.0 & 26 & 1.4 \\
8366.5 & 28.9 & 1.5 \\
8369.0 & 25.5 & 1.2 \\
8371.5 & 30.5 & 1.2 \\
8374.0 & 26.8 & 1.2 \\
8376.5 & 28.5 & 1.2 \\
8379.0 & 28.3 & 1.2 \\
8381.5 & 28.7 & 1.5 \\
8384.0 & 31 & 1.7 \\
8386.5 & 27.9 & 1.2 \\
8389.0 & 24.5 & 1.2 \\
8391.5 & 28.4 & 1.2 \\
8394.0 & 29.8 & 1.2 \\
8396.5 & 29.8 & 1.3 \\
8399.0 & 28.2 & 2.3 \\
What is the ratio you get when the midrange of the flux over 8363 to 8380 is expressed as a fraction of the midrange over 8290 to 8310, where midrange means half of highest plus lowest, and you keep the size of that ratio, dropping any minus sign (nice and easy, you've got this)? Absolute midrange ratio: 0.98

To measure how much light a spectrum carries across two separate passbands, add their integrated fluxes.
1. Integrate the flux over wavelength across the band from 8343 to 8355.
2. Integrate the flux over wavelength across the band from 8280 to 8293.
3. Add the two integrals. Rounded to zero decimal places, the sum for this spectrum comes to 722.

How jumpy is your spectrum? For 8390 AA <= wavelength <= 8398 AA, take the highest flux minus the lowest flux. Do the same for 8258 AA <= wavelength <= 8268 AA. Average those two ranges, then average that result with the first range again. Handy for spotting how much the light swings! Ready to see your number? 1.6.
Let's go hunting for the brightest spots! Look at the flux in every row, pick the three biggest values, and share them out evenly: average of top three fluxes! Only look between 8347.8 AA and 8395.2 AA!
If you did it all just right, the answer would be 30.7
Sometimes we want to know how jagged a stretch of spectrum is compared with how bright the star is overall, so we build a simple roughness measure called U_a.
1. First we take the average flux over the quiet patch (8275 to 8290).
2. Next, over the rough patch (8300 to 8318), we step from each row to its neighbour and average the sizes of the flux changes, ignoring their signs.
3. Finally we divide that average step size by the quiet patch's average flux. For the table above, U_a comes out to 0.050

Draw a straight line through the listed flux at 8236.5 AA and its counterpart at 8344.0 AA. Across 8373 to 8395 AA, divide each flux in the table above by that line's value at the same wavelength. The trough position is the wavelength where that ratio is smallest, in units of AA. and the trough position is 8389.0 AA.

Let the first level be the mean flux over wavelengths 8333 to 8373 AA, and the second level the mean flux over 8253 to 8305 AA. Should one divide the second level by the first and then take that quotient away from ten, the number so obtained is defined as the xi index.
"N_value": 8.96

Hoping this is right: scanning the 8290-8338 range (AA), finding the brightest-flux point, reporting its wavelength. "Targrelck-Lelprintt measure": 8336.5 AA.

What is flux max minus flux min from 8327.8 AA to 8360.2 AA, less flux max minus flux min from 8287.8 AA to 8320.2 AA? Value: 1.8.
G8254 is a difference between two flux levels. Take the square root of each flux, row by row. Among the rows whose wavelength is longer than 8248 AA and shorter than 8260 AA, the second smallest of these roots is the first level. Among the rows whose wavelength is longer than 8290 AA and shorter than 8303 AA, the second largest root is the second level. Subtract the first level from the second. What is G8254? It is 0.113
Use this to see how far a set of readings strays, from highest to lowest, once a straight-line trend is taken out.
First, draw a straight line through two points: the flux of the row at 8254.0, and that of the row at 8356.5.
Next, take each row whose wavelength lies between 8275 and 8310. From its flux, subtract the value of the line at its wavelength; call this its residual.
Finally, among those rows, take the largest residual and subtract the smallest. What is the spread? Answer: 5.0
